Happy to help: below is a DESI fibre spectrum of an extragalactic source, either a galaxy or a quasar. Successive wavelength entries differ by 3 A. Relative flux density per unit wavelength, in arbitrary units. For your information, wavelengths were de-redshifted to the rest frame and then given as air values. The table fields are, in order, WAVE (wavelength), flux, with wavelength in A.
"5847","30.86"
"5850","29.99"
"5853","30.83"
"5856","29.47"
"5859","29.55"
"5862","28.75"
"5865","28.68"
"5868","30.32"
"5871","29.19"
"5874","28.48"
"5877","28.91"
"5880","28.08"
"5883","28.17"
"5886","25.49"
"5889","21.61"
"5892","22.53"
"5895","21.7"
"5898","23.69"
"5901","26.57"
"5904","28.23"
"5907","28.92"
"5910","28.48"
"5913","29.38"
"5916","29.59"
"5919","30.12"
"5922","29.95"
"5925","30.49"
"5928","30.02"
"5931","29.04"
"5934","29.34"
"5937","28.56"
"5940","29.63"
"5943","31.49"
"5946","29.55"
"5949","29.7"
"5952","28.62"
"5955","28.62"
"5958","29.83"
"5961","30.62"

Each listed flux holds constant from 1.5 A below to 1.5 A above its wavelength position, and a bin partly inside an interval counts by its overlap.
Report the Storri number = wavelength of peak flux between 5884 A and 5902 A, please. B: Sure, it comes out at 5901 A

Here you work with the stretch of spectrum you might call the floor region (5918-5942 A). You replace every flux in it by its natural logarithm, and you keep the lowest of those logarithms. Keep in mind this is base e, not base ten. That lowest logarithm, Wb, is 3.35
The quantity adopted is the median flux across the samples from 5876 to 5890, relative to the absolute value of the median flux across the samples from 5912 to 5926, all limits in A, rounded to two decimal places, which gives 0.94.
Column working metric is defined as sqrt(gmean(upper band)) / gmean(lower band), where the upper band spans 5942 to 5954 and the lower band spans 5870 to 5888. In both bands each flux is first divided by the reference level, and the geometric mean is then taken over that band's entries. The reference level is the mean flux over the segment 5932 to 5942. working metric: 1.05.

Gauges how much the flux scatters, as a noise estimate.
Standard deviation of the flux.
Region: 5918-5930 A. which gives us 0.2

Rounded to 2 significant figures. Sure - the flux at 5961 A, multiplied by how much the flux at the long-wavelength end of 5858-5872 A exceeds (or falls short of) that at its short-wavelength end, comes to -11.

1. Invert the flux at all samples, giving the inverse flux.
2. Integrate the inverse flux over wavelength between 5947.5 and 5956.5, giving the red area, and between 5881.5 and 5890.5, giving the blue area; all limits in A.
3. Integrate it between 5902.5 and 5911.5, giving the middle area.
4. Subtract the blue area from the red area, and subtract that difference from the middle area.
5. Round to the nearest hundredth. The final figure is 0.37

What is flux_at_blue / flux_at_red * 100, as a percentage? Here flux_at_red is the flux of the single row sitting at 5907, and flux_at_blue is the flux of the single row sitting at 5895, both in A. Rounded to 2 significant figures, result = 75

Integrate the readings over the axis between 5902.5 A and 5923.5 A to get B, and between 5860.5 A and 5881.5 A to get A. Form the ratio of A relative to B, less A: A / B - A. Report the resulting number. -606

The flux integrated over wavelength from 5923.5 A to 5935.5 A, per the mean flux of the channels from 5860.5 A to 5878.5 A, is 12.3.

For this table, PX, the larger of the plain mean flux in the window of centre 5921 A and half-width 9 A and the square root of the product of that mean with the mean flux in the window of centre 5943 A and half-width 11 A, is 29.9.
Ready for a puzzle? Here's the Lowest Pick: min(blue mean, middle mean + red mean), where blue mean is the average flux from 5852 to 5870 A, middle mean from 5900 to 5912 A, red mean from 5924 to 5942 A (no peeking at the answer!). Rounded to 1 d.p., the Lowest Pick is 29.6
